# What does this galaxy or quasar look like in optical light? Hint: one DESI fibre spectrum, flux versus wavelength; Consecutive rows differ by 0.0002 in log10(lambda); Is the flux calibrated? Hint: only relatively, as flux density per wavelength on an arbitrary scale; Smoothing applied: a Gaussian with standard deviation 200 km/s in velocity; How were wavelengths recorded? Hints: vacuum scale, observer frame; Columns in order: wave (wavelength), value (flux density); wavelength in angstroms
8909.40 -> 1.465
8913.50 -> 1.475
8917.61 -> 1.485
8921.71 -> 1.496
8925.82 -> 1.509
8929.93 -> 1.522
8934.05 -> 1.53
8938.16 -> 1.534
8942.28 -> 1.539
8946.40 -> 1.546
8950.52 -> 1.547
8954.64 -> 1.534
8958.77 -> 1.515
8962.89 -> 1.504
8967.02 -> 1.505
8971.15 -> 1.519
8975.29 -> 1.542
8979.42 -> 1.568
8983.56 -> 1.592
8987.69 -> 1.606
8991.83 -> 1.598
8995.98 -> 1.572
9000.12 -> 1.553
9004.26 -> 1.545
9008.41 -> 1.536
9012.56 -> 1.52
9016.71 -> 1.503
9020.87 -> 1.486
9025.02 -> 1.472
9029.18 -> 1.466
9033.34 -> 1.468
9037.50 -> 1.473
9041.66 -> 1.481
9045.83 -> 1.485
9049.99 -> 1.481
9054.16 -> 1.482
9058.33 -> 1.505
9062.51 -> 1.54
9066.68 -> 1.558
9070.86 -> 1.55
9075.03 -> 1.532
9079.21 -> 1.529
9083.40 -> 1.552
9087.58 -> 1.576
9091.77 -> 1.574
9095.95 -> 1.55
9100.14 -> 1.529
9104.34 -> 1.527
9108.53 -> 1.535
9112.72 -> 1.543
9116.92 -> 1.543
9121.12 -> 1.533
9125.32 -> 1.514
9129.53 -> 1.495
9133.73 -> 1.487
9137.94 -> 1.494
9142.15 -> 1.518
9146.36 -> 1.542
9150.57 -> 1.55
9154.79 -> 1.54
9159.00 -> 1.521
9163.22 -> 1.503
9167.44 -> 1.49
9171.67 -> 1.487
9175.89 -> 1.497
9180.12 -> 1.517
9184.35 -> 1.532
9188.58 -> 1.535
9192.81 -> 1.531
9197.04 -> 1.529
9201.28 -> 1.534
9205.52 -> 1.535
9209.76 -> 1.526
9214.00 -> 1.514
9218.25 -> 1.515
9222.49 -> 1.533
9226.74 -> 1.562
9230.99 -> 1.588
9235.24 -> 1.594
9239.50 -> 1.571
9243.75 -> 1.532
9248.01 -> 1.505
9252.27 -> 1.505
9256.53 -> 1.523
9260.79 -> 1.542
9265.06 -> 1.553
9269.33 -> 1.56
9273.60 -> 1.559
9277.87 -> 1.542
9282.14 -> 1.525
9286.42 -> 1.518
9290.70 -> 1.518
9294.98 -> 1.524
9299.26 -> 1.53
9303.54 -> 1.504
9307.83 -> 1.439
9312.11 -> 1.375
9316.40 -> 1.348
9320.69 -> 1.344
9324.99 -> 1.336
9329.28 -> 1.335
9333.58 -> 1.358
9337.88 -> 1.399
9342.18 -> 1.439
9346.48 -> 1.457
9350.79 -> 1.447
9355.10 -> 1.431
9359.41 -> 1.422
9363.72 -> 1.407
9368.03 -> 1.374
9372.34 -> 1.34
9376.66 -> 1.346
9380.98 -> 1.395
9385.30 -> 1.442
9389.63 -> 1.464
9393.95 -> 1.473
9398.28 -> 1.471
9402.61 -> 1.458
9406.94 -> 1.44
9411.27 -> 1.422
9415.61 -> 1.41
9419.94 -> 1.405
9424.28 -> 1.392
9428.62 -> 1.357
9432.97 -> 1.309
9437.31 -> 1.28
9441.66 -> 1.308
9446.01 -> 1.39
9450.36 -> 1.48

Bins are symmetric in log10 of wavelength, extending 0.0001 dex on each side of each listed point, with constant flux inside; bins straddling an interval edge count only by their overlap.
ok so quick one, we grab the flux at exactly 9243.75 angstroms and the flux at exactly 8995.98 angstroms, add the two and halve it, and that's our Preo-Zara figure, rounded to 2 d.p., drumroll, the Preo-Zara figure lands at 1.55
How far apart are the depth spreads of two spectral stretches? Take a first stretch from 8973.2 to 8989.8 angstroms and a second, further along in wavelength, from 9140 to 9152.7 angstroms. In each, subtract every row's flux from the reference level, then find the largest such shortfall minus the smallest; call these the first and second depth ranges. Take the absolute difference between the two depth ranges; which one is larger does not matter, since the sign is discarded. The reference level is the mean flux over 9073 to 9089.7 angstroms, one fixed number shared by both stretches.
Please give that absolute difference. 0.032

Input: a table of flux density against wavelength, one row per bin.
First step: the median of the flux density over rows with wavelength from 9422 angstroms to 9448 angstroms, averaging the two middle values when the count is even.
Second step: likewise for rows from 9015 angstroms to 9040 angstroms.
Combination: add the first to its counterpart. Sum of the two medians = 2.81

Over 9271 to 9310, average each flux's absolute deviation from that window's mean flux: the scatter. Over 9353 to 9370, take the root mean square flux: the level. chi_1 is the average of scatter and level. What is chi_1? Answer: 0.715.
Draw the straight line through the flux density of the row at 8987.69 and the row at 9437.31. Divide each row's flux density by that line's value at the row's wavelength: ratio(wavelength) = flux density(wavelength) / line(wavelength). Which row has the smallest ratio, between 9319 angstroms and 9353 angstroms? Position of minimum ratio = 9324.99 angstroms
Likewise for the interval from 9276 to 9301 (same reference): 9286.42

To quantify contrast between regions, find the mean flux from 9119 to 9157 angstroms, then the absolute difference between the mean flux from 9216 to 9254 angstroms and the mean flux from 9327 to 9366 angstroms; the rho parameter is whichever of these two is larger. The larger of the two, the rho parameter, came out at 1.52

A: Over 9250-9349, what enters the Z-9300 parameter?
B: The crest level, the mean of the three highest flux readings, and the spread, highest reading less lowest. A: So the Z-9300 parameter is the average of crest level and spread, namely 0.891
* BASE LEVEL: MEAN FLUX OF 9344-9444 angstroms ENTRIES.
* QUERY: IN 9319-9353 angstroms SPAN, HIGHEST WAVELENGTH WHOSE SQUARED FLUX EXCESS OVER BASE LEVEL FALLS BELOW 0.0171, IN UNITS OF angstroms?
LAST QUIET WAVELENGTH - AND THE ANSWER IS 9350.79 angstroms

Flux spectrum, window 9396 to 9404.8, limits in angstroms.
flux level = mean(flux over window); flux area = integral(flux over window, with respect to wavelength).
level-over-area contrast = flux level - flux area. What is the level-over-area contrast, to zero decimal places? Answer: -11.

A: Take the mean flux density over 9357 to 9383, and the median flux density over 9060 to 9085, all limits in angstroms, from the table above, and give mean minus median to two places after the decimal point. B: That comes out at -0.16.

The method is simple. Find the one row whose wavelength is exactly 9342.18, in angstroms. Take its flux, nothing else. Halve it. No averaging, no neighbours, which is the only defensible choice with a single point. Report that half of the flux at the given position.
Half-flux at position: 0.72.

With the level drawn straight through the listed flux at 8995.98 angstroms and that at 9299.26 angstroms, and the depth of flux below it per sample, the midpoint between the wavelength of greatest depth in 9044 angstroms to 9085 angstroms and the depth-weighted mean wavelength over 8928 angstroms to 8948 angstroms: 8993.5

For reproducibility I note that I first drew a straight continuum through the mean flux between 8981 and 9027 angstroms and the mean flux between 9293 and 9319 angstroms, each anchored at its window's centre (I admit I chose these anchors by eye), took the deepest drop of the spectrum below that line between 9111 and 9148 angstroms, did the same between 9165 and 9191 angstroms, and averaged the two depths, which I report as 0.012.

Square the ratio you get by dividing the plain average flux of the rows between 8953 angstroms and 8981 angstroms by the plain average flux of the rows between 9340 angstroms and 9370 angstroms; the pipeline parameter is 1.15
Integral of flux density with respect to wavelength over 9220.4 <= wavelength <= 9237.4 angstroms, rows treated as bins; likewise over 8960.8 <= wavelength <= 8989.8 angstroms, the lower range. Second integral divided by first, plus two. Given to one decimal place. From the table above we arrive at 3.7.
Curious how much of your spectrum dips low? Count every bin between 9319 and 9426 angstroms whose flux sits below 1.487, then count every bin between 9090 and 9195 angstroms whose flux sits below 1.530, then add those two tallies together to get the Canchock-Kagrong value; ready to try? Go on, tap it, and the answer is 38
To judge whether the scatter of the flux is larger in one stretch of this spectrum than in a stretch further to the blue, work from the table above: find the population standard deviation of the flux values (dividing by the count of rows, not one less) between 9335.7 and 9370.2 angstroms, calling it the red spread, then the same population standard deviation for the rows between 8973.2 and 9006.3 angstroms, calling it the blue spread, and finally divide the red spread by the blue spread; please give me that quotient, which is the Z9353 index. 1.12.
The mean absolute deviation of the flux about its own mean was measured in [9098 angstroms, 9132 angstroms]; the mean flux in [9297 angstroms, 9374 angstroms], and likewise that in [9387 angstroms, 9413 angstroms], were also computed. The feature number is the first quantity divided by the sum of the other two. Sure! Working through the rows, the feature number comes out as 0.004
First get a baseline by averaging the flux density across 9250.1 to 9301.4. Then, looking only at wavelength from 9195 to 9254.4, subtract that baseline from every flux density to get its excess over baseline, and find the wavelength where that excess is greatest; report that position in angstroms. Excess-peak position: 9235.24 angstroms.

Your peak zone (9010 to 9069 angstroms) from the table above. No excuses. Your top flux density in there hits 1.558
